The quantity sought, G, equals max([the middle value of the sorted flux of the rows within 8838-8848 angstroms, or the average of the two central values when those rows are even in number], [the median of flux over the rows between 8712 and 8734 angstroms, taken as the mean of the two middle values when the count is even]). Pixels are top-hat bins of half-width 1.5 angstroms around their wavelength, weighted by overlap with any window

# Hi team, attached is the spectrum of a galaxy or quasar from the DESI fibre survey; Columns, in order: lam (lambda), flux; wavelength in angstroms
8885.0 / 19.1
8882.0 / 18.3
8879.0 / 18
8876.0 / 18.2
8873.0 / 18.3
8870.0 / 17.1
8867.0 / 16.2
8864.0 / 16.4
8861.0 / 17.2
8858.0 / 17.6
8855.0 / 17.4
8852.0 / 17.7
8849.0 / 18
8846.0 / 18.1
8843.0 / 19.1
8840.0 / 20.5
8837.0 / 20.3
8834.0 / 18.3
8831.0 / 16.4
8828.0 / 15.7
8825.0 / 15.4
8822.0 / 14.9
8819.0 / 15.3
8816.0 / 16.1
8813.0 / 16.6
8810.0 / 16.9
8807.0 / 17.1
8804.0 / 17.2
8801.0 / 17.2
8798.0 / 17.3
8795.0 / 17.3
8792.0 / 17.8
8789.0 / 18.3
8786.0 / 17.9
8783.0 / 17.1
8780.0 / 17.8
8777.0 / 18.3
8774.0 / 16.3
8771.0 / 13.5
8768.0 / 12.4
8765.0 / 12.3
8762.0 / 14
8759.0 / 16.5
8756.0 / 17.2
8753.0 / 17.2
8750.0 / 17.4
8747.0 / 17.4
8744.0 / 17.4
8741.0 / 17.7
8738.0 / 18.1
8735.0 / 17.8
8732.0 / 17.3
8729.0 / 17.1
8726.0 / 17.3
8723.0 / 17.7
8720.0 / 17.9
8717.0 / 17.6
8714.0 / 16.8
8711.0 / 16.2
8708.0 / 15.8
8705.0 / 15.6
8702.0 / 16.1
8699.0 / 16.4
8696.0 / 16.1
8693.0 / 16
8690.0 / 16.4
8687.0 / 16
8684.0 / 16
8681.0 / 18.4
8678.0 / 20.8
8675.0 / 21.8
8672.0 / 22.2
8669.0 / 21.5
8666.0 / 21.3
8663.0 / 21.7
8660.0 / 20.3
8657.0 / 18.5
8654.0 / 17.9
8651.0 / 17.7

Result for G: 19.1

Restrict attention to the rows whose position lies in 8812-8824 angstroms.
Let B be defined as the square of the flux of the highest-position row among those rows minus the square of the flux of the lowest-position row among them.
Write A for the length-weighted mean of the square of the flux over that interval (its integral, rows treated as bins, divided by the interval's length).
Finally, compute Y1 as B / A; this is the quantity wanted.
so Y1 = -0.22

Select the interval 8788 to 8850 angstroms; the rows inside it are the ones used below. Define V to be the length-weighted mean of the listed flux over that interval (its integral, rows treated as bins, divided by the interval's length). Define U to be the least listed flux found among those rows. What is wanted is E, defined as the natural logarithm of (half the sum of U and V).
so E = 2.78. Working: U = 14.9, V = 17.3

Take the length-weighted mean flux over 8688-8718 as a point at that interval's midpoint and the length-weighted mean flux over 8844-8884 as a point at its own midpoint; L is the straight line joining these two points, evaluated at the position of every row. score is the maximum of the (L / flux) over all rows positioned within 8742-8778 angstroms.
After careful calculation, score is 1.37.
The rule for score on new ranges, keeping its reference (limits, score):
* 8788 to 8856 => 1.16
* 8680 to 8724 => 1.04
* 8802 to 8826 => 1.16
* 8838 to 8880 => 1.09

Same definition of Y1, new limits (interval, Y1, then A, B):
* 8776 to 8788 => -0.05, 316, -14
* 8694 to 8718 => 0.19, 266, 51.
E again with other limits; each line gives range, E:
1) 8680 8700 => 2.79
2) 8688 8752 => 2.79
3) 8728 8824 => 2.67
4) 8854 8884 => 2.82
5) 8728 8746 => 2.85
